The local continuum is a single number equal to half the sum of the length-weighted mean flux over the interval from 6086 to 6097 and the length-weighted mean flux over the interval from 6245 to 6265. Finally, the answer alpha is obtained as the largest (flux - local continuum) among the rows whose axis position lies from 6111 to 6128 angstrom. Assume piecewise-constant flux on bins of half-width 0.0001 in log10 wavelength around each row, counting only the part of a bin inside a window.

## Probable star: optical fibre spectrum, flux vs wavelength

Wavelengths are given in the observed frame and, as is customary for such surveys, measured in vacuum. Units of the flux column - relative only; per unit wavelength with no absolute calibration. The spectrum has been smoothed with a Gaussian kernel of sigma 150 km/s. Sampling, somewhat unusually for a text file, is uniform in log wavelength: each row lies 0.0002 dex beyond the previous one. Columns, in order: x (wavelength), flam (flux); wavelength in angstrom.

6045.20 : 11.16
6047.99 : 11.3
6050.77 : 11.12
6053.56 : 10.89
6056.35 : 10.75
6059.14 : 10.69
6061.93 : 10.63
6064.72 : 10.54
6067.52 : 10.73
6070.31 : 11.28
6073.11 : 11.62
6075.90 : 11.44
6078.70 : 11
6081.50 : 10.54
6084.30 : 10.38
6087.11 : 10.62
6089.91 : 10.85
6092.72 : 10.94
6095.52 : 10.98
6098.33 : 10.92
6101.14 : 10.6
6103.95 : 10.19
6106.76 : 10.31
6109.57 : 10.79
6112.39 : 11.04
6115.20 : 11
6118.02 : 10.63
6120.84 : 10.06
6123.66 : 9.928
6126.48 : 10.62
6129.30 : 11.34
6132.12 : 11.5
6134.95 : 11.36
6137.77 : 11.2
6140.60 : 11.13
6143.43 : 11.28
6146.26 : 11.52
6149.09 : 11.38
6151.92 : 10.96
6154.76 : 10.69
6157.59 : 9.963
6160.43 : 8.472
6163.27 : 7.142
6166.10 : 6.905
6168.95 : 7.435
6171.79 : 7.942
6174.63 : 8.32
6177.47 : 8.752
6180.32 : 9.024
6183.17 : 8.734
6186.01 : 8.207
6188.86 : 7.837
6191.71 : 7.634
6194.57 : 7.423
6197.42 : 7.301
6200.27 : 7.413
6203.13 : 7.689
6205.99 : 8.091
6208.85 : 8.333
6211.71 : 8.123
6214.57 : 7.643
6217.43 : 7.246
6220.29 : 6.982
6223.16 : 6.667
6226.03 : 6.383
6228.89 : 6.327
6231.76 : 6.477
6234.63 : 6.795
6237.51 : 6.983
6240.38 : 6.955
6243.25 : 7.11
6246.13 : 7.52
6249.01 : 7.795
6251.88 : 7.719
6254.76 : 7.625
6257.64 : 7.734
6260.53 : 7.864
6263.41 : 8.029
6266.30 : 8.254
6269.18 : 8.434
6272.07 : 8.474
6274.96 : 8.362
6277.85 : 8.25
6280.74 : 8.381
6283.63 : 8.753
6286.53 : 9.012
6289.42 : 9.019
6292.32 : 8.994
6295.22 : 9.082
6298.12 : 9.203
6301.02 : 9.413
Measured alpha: 1.7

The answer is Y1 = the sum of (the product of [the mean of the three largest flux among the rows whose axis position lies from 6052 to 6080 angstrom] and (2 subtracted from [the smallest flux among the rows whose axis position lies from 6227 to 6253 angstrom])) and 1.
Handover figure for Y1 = 51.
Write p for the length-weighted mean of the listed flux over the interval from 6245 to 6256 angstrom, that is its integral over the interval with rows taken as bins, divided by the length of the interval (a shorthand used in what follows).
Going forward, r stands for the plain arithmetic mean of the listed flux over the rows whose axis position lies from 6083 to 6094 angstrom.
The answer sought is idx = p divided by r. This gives 0.7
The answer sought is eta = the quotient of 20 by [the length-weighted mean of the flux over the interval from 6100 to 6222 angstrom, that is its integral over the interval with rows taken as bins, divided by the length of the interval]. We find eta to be 2.15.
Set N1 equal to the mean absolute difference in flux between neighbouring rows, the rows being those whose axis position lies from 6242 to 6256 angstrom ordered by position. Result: 0.21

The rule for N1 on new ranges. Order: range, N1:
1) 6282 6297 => 0.09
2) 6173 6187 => 0.38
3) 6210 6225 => 0.36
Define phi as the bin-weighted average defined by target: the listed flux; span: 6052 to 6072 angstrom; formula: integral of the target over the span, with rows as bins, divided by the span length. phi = 10.8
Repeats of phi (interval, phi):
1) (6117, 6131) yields 10.5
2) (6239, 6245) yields 7.1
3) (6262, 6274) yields 8.3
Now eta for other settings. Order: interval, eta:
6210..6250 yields 2.83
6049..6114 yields 1.85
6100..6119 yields 1.88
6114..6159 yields 1.83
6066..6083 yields 1.80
